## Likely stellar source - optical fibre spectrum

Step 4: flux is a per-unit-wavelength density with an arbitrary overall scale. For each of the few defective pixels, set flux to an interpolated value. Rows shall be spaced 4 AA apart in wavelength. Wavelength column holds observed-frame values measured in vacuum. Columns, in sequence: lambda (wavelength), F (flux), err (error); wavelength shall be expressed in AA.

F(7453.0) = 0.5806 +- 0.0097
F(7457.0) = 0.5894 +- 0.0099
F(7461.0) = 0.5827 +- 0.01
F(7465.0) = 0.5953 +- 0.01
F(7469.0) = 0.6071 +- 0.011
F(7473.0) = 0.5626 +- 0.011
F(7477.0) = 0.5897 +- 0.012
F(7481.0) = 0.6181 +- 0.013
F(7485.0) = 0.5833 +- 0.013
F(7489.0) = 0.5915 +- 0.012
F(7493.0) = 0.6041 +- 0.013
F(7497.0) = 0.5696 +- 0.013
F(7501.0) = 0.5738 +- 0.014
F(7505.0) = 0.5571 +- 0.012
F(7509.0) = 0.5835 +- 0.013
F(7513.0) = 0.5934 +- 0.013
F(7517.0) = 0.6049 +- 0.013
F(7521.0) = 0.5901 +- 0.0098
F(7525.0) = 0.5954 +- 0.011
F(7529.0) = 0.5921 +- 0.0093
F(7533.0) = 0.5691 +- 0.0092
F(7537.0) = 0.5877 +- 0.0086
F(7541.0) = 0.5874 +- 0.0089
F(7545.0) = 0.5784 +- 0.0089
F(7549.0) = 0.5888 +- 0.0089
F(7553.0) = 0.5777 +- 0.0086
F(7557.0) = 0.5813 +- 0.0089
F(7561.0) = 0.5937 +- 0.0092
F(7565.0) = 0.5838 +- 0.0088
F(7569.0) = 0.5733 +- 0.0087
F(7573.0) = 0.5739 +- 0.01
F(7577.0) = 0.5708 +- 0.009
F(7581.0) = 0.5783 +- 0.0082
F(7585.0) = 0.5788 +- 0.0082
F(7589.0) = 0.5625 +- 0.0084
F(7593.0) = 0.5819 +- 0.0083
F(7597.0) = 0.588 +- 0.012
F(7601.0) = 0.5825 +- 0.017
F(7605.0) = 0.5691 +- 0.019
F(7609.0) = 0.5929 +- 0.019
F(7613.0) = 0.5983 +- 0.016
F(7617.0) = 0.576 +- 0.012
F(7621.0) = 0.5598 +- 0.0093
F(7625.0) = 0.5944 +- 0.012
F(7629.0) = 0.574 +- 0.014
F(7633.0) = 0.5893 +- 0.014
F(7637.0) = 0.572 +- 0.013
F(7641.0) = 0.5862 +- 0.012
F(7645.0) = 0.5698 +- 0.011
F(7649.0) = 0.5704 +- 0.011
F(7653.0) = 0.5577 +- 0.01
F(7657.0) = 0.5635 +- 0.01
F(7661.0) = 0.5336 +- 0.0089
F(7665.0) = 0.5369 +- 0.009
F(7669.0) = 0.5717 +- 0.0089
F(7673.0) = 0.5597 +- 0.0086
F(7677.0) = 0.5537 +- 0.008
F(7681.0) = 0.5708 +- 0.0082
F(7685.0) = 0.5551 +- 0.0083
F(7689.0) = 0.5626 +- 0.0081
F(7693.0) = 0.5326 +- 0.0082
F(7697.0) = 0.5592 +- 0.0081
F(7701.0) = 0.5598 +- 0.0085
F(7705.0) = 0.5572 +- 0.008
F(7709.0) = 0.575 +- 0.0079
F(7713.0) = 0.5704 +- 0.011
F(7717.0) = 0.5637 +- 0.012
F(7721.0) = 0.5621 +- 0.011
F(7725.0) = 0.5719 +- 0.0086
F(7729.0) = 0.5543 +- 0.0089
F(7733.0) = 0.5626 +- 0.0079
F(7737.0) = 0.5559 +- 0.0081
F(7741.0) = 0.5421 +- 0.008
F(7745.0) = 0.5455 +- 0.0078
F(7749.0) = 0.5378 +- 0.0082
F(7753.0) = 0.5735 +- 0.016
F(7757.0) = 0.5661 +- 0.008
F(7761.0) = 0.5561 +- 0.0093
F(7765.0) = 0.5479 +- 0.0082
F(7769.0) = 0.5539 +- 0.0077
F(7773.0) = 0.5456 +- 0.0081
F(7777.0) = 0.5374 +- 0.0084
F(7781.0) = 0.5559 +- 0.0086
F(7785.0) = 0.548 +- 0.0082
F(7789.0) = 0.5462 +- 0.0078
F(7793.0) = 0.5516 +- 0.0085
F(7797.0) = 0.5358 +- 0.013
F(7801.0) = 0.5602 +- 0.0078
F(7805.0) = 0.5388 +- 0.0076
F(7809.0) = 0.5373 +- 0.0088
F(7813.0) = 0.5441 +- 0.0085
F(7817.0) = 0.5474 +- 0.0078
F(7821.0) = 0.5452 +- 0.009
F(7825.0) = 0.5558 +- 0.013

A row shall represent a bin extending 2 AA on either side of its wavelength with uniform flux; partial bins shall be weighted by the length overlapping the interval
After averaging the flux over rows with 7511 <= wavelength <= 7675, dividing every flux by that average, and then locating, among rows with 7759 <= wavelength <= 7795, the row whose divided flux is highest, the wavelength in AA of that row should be 7761.0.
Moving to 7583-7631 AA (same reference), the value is 7613.0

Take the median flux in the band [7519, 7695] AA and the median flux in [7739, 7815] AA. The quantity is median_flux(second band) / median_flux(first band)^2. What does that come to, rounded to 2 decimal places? 1.65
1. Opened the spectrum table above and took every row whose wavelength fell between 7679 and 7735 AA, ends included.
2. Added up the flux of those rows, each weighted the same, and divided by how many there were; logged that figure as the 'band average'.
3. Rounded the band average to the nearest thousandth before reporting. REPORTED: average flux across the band 0.561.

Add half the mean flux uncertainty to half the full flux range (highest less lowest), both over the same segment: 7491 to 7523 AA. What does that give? 0.030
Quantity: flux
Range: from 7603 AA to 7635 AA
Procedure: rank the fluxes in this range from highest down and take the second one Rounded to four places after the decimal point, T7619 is 0.5944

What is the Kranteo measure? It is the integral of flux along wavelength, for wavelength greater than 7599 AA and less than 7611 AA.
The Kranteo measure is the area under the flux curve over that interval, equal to 6.98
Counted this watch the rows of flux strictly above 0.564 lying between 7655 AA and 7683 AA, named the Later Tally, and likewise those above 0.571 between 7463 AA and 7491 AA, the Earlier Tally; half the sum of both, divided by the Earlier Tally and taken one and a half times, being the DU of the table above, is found 1.0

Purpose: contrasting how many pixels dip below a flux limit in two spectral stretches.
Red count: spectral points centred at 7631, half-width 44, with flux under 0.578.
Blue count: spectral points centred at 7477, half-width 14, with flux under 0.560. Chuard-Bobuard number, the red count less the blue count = 14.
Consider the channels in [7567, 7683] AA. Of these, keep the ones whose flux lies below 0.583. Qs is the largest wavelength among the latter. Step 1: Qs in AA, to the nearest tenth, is 7681.0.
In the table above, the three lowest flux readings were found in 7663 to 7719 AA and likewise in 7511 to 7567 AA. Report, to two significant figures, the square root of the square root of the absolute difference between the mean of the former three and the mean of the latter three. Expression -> 0.43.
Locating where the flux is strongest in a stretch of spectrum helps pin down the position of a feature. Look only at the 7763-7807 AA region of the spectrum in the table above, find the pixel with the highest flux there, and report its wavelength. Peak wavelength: 7801.0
